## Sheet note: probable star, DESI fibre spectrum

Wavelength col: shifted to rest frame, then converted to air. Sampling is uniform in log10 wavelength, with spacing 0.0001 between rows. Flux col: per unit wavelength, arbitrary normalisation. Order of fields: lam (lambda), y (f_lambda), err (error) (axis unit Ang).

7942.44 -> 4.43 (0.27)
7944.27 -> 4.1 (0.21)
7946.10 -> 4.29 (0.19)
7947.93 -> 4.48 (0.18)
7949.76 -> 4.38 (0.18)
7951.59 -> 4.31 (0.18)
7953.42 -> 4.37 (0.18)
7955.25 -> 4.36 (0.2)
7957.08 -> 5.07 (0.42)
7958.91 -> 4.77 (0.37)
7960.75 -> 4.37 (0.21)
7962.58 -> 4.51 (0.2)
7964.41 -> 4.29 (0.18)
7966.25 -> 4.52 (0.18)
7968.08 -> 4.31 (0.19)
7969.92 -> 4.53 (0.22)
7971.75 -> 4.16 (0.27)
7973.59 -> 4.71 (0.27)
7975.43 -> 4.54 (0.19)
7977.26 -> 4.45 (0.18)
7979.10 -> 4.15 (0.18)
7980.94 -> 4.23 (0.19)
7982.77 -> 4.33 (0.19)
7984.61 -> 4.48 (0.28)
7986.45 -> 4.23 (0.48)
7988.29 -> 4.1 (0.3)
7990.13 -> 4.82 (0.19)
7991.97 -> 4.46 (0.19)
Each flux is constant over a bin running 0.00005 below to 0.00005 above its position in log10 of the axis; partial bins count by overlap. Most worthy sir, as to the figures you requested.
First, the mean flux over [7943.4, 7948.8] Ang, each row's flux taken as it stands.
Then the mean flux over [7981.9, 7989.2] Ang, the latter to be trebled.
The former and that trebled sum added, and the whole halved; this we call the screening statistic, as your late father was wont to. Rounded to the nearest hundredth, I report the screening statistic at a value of 8.57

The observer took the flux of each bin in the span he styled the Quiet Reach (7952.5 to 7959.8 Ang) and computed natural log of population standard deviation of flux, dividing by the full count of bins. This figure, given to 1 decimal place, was -1.2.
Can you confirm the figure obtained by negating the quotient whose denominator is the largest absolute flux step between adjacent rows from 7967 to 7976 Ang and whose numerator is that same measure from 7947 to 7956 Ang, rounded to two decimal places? -0.18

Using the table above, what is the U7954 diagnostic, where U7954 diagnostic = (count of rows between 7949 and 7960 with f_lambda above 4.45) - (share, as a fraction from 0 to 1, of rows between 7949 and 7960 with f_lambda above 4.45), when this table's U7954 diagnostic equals 1.7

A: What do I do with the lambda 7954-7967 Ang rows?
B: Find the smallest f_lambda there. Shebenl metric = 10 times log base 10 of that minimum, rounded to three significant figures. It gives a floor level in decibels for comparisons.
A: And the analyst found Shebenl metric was 6.32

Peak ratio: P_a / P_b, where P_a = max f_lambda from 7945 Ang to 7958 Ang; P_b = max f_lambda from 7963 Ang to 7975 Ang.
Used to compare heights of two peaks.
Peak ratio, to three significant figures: 1.08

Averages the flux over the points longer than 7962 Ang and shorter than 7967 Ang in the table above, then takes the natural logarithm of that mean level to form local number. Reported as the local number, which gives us 1.49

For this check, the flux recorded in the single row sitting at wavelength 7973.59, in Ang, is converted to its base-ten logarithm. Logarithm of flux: 0.673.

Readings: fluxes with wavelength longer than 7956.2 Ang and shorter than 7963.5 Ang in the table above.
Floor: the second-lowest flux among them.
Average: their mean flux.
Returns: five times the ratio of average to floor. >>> 5.19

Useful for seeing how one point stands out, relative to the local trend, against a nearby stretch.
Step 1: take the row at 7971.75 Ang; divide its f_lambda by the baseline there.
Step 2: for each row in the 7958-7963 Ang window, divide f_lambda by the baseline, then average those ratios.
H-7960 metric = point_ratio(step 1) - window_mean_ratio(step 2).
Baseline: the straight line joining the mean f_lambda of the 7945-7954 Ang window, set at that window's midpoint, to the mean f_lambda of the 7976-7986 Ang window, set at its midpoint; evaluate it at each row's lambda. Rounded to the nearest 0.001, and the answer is -0.087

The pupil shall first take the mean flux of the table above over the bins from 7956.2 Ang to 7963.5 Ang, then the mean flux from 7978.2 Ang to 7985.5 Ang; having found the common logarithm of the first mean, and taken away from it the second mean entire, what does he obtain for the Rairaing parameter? -3.63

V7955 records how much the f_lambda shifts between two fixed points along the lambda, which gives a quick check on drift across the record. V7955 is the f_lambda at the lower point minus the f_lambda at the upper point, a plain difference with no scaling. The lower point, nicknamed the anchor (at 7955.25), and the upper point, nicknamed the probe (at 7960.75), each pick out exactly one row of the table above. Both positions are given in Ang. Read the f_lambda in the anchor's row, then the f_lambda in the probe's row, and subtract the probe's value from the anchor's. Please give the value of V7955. 0.0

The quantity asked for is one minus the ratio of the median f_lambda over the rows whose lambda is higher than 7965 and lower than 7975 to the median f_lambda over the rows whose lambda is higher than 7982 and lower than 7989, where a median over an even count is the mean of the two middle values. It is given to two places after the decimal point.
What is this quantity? -0.06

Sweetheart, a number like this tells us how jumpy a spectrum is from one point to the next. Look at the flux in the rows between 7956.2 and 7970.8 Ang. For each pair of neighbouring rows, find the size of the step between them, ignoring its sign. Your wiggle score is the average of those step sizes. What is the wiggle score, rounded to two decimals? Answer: 0.25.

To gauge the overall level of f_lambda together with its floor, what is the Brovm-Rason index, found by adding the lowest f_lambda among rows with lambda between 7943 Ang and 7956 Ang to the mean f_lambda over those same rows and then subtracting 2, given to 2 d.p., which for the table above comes 6.43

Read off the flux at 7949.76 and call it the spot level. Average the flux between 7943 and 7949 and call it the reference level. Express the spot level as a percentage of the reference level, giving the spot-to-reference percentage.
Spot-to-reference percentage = 102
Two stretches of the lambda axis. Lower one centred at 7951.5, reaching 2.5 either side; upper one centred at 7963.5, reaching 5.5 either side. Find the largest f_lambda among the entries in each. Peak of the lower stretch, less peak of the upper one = -0.4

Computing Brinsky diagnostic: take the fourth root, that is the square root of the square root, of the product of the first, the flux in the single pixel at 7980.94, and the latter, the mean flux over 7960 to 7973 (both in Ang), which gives 2.08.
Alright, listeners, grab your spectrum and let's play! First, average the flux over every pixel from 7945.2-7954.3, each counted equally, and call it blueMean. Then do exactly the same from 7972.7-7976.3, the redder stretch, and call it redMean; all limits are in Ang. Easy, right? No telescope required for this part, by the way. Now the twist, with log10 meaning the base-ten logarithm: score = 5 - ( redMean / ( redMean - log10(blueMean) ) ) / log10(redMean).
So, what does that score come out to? 3.25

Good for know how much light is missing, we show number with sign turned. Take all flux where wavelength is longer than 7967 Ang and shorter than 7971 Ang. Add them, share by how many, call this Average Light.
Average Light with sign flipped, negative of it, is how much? -4.42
